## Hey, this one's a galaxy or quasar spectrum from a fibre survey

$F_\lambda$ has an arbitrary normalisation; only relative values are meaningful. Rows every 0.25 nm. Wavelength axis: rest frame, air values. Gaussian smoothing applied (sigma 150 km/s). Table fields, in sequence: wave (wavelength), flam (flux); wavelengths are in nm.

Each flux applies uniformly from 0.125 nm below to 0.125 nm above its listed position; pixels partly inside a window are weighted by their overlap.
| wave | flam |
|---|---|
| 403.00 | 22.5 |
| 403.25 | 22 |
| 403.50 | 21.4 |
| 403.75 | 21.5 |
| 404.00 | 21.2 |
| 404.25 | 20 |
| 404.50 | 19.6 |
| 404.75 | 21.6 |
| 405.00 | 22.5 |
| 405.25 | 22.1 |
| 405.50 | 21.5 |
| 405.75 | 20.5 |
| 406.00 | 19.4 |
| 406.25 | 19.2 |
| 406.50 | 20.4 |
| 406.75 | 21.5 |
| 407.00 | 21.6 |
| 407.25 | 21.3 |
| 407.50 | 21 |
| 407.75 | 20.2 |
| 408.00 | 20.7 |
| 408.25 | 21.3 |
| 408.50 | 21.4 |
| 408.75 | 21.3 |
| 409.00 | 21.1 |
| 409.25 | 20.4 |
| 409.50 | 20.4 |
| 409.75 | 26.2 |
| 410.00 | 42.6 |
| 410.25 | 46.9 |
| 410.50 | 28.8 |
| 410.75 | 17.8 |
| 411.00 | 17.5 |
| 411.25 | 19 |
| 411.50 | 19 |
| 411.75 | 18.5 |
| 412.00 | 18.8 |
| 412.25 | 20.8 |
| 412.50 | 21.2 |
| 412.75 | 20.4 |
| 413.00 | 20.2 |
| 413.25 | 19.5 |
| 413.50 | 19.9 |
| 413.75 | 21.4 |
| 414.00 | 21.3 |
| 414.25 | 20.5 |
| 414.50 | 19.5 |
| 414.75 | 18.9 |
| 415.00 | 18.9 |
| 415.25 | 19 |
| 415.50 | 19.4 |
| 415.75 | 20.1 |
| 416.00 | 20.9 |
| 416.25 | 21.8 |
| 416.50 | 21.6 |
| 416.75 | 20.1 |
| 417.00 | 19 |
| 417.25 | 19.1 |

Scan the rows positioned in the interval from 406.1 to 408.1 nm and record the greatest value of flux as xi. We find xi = 21.6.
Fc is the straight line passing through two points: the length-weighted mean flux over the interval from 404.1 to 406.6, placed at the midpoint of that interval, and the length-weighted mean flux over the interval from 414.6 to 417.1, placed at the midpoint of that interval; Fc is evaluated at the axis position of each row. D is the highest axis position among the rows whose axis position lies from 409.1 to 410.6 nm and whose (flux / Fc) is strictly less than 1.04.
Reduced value 409.50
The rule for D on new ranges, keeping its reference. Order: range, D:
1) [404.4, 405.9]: 405.75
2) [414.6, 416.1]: 415.75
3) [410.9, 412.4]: 412.25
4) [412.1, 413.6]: 413.50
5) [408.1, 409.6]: 409.50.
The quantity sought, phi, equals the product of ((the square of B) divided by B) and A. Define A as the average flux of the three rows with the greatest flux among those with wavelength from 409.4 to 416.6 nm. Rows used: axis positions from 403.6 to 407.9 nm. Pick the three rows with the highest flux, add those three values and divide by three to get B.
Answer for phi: 870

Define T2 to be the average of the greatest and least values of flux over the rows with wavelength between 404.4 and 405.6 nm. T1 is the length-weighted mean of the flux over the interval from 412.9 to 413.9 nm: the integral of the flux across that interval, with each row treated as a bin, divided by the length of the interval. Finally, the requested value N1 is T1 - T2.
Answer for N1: -1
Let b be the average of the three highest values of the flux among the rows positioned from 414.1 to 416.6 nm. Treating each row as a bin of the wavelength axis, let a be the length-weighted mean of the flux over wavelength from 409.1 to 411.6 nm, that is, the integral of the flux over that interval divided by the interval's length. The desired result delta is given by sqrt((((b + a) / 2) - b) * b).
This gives 6.9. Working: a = 25.9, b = 21.4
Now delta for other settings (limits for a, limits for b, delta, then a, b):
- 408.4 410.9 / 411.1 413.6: 7.8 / 26.7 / 20.8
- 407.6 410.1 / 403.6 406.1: 3.8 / 23.3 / 22.1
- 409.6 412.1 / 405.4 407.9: 6.6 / 25.5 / 21.5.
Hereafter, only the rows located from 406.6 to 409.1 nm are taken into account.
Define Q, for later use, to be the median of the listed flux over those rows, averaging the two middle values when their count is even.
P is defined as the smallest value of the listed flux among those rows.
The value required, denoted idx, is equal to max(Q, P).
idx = 21.30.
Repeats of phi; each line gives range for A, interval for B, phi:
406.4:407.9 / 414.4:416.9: 460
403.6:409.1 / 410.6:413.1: 459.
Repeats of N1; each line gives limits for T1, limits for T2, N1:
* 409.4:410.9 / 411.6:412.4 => 11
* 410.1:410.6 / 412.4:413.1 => 18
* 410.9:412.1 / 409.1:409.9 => -5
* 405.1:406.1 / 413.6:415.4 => 1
